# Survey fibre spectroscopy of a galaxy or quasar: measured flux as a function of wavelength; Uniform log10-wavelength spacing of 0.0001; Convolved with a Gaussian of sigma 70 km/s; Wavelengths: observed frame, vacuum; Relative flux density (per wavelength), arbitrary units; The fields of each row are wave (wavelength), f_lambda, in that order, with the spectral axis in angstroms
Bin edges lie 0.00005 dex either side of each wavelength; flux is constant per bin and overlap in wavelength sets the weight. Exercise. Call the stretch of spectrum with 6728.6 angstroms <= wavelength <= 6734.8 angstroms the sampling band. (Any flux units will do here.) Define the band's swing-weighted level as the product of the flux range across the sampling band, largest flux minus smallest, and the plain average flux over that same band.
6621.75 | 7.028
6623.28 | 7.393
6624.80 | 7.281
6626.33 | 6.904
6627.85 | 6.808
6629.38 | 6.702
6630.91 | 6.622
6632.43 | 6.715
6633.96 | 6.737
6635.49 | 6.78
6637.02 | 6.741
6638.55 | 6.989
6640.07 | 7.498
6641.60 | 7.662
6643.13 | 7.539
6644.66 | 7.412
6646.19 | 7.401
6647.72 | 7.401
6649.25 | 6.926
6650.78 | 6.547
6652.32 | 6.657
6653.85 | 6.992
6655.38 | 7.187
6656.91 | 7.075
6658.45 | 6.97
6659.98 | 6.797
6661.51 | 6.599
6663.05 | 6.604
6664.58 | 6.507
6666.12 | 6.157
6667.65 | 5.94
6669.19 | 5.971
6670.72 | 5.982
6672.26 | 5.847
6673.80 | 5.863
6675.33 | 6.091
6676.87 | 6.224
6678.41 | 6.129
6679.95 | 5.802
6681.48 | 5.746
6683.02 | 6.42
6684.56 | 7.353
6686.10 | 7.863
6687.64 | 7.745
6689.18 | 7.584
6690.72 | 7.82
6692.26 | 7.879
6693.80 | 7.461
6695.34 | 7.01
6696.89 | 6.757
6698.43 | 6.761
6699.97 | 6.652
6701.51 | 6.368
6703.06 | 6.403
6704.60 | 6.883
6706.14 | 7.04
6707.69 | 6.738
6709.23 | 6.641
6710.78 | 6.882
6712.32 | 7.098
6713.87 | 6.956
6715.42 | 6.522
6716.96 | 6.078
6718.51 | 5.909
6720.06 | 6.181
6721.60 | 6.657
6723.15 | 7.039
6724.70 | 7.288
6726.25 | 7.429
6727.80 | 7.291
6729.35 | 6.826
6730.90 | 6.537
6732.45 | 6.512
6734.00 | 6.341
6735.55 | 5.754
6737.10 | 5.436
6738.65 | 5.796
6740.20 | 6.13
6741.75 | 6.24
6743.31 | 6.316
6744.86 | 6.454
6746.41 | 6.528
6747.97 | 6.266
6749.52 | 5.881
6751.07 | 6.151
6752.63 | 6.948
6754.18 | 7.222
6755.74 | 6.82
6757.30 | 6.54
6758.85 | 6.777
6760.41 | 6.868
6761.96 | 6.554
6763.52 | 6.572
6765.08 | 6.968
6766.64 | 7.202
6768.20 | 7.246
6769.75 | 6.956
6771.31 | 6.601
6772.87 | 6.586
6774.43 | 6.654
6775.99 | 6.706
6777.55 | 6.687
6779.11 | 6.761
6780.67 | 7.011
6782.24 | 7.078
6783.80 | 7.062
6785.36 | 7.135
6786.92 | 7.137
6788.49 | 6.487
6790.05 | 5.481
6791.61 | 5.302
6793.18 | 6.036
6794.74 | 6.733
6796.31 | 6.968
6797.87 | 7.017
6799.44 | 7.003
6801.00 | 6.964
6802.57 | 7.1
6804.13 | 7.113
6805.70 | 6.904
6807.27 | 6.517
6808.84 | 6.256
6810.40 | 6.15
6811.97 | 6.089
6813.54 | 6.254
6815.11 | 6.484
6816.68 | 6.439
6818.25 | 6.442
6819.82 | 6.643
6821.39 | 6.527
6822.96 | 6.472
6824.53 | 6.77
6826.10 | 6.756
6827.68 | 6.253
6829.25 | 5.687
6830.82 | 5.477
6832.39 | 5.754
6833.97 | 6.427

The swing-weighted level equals 3.2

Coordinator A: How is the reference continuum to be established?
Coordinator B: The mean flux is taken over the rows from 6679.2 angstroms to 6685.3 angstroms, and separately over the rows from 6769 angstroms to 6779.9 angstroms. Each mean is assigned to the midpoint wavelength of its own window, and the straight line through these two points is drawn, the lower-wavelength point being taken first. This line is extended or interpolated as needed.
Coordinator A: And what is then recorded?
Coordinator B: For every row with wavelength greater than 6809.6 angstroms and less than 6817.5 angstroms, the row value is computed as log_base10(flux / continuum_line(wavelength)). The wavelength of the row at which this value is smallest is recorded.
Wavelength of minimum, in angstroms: 6811.97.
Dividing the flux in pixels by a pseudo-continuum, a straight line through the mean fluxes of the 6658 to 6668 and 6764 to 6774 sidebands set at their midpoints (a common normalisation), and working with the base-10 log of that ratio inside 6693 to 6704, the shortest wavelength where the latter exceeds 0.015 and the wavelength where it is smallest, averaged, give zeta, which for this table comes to 6697.7 angstroms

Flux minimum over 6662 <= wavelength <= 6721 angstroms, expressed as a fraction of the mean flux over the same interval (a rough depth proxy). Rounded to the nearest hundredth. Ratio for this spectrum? 0.87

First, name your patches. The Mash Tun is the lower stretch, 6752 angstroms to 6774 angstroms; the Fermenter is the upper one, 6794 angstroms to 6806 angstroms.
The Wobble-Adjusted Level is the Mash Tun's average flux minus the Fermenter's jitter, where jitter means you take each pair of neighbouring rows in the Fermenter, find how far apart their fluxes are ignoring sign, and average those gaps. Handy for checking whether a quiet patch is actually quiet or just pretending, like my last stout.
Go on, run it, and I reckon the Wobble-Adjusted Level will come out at 6.75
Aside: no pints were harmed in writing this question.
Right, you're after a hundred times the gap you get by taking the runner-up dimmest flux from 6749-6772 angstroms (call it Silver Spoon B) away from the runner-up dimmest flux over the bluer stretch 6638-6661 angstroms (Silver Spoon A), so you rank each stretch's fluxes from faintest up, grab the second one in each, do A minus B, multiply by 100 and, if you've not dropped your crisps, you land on 51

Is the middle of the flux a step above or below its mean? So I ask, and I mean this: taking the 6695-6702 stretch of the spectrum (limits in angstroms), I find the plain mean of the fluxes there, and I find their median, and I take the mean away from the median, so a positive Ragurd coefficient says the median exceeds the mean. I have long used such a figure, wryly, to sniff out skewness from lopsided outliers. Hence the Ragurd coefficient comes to 0.05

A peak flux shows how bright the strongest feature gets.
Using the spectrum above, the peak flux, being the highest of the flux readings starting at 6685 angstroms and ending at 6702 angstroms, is 7.879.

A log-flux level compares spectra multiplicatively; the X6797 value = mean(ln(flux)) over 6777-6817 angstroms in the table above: 1.89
